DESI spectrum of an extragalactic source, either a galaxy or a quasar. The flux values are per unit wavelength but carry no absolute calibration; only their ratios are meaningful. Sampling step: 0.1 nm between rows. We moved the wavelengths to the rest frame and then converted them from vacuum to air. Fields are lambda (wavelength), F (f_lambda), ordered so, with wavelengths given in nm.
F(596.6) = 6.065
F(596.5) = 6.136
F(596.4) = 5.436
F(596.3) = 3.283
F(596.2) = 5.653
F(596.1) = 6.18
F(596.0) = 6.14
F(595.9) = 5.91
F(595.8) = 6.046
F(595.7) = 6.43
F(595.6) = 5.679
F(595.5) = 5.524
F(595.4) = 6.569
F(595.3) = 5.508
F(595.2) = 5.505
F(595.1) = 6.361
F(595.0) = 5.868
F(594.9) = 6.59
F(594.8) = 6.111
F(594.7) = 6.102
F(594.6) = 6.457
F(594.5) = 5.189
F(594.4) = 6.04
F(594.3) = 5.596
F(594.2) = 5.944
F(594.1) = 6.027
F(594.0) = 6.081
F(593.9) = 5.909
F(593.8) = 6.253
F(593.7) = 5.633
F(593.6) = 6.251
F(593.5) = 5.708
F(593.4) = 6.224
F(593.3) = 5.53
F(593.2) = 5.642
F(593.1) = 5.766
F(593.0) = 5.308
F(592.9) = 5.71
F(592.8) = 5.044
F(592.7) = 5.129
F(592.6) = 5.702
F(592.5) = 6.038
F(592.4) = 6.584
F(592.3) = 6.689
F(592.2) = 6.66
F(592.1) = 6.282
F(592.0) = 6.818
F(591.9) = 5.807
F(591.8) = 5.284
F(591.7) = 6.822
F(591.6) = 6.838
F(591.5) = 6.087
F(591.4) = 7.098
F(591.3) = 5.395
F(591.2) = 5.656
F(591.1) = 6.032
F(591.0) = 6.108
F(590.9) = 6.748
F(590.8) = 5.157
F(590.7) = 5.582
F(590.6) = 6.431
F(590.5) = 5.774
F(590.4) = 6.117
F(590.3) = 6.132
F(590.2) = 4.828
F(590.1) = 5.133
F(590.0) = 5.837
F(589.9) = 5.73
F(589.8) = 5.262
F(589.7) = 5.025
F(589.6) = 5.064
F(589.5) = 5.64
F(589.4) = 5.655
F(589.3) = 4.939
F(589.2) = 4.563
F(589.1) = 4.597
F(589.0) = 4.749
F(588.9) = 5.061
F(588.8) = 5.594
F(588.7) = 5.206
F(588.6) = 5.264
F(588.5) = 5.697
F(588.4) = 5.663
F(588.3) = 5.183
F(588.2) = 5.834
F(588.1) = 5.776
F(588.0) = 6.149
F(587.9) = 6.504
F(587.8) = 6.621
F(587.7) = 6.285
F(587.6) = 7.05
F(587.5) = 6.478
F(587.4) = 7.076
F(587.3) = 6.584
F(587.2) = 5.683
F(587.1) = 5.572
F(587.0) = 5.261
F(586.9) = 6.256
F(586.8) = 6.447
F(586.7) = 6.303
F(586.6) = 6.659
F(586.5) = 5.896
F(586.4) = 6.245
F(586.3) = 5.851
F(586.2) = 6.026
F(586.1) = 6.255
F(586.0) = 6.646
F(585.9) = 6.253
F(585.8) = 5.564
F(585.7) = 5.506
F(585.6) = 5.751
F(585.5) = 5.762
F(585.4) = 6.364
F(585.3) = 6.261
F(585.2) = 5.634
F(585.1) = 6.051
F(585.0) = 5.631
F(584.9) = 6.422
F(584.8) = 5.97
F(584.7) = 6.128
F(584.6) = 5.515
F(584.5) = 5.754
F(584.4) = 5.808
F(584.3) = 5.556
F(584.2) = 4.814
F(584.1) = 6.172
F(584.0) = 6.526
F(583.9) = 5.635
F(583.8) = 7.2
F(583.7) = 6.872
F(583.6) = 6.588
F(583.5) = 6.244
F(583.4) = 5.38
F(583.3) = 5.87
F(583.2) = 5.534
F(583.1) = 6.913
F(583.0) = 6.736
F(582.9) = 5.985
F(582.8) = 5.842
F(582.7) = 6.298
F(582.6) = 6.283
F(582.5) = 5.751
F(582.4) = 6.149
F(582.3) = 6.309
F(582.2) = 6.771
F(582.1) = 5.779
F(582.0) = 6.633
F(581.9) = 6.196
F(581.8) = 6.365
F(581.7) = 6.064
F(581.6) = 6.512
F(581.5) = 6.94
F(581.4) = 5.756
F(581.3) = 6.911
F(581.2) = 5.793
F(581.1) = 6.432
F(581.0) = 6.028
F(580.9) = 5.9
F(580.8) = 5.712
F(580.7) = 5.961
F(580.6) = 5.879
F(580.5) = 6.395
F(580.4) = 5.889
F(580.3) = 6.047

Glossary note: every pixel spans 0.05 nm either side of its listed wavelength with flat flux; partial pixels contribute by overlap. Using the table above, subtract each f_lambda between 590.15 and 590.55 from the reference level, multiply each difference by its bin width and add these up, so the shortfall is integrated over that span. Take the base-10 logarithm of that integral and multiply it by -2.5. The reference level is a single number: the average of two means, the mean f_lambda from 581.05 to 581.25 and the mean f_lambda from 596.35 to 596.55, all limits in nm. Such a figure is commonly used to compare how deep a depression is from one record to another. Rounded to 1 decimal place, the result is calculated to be 2.6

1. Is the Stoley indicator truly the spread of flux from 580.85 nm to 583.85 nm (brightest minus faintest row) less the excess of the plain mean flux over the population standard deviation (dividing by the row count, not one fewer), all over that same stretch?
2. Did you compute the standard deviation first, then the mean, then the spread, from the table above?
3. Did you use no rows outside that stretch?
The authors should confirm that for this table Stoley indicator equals -4.0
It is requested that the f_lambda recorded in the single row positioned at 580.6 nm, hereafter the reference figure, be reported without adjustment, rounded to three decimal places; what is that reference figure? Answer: 5.879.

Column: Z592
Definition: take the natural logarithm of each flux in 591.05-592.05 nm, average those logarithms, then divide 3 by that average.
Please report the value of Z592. 1.65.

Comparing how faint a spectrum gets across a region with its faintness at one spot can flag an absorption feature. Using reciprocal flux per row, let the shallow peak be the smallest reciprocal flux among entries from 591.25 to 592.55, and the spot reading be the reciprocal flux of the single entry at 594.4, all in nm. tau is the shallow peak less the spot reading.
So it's -0.025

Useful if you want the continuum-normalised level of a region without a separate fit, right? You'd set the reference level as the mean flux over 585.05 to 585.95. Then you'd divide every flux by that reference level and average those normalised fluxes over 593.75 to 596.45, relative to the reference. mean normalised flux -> 0.99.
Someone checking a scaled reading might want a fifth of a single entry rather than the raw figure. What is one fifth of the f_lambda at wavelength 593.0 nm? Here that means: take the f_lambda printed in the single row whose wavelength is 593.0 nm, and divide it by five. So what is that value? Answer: 1.06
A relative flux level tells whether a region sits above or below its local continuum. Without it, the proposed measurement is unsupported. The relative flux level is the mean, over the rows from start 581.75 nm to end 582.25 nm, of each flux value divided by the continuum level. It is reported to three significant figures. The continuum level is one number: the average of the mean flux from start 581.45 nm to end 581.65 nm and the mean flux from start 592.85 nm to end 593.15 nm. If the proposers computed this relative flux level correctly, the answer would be 1.03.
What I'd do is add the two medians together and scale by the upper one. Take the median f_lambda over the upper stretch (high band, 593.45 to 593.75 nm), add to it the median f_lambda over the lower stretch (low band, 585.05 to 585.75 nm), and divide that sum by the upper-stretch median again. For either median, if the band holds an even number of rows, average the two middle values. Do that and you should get 2.01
